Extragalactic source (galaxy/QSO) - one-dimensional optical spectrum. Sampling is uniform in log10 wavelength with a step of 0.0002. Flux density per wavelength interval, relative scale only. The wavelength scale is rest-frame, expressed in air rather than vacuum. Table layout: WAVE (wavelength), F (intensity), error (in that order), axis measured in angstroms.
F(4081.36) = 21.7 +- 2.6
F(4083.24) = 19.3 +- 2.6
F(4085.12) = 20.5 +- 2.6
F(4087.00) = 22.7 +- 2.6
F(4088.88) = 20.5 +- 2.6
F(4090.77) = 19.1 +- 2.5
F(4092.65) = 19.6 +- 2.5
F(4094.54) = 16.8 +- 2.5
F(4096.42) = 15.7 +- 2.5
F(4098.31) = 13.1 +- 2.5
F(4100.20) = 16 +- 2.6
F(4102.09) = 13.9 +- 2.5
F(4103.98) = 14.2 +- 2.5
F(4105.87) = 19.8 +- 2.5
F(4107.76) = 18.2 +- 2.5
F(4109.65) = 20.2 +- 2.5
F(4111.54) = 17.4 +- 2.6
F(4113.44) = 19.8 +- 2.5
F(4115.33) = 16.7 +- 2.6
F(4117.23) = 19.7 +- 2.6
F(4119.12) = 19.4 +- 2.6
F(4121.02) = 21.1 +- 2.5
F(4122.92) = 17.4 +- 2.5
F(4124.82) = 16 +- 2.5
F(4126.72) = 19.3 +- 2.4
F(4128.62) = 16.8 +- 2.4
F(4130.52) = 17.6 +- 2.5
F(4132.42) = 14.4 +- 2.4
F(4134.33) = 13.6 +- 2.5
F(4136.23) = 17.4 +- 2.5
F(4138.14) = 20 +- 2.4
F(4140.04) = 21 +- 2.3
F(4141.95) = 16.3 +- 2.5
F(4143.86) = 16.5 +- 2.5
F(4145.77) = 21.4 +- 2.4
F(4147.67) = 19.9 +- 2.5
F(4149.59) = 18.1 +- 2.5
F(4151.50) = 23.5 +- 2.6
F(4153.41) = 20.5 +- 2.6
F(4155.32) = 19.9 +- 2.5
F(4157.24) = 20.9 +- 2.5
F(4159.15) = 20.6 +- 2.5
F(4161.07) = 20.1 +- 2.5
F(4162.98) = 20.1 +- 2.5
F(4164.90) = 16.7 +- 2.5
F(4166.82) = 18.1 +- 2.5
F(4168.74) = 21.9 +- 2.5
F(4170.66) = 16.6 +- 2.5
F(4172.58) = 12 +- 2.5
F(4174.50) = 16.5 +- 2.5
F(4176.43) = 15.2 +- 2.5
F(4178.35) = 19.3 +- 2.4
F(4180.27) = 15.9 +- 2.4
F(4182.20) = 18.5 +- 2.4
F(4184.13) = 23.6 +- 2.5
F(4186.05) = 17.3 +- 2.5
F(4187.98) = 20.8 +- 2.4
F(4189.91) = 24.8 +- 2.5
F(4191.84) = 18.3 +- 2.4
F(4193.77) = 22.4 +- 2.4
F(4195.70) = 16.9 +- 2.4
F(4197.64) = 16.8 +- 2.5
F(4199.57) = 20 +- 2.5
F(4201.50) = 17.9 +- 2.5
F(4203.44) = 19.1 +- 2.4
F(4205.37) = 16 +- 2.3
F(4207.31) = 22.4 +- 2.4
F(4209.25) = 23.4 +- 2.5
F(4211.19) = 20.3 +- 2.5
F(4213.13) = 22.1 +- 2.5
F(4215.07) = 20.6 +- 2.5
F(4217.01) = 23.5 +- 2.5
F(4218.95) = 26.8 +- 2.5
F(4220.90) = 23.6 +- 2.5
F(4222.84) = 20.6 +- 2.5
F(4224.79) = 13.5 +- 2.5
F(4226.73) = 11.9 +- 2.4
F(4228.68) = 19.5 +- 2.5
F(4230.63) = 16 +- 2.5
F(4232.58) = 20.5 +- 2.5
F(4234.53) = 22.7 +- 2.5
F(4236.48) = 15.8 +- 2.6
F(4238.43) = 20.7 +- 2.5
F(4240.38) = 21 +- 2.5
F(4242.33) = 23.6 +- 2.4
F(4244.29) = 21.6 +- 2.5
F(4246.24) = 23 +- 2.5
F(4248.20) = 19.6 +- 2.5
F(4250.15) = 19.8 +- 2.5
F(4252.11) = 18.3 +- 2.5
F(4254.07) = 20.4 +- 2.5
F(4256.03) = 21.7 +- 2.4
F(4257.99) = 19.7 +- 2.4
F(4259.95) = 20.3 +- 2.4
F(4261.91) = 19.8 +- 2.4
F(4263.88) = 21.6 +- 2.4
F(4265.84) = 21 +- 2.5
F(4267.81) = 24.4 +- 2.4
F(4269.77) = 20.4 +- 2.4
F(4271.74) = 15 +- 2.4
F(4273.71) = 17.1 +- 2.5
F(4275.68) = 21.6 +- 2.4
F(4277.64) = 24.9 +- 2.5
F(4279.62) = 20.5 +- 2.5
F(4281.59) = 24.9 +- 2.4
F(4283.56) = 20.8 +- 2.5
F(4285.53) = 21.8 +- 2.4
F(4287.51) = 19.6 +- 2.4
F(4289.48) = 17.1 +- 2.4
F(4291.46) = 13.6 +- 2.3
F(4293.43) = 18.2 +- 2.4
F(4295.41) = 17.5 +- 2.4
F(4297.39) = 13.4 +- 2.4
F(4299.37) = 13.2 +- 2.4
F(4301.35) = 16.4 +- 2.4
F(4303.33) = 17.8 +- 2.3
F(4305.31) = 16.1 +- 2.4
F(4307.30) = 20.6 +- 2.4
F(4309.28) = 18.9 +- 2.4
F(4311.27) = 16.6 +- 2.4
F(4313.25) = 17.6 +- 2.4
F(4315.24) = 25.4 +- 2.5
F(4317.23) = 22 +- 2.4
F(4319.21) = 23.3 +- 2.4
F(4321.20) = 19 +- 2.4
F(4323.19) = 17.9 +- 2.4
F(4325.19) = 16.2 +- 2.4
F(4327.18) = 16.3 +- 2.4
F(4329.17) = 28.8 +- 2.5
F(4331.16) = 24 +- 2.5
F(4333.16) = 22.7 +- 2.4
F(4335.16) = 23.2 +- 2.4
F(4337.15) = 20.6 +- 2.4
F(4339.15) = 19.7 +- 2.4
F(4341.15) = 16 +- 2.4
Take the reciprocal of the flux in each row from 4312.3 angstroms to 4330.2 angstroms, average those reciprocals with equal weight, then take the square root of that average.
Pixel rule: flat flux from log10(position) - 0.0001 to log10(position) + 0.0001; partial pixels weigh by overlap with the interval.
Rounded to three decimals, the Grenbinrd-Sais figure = 0.224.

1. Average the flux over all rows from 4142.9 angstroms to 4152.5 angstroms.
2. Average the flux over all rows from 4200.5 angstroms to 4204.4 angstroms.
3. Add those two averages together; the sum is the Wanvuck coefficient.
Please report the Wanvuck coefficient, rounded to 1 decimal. 38.4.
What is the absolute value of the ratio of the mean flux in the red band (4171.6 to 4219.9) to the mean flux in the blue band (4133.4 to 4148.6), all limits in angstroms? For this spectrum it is 1.07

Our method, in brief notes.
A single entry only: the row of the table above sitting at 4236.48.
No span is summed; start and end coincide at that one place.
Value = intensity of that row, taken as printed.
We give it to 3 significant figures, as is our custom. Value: 15.8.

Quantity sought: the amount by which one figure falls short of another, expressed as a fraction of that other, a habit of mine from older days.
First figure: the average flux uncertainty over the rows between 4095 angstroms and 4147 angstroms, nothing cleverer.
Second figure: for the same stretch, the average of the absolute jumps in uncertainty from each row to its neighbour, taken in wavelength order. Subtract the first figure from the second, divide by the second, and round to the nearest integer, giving -42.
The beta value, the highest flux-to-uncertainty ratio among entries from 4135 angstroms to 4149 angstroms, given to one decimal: 9.1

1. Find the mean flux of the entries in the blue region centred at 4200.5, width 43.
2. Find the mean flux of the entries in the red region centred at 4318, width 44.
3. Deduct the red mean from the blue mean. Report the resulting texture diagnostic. 1.0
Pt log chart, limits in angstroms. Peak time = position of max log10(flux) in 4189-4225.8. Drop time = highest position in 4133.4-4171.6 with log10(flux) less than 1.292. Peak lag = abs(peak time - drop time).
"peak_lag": 48.3 angstroms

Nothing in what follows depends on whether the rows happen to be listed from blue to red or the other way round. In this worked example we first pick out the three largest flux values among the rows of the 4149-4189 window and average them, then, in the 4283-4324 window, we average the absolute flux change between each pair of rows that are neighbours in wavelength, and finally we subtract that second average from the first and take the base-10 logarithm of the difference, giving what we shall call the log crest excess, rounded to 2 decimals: 1.31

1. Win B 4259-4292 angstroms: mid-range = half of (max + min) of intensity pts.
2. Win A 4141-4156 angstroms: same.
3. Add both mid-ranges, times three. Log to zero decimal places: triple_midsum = 117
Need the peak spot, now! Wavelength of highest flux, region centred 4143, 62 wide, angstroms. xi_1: 4151.50 angstroms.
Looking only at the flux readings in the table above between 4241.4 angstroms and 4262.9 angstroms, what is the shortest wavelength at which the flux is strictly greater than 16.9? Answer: 4242.33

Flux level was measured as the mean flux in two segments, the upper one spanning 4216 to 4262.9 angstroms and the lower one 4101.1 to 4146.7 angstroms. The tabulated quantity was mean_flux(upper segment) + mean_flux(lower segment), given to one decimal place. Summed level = 38.0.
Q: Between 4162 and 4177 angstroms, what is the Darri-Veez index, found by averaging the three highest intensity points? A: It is 20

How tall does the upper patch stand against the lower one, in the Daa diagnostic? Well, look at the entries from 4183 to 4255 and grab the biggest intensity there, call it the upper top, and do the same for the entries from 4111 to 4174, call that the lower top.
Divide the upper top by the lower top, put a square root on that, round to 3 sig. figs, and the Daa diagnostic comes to 1.07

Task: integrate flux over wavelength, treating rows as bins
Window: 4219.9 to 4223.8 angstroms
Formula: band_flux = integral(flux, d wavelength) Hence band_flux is 86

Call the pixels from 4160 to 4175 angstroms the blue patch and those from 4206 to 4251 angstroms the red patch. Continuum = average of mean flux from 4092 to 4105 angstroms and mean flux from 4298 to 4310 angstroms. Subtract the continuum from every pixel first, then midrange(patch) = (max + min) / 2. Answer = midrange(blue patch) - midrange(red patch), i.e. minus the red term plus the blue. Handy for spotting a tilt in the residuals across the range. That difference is -2.4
